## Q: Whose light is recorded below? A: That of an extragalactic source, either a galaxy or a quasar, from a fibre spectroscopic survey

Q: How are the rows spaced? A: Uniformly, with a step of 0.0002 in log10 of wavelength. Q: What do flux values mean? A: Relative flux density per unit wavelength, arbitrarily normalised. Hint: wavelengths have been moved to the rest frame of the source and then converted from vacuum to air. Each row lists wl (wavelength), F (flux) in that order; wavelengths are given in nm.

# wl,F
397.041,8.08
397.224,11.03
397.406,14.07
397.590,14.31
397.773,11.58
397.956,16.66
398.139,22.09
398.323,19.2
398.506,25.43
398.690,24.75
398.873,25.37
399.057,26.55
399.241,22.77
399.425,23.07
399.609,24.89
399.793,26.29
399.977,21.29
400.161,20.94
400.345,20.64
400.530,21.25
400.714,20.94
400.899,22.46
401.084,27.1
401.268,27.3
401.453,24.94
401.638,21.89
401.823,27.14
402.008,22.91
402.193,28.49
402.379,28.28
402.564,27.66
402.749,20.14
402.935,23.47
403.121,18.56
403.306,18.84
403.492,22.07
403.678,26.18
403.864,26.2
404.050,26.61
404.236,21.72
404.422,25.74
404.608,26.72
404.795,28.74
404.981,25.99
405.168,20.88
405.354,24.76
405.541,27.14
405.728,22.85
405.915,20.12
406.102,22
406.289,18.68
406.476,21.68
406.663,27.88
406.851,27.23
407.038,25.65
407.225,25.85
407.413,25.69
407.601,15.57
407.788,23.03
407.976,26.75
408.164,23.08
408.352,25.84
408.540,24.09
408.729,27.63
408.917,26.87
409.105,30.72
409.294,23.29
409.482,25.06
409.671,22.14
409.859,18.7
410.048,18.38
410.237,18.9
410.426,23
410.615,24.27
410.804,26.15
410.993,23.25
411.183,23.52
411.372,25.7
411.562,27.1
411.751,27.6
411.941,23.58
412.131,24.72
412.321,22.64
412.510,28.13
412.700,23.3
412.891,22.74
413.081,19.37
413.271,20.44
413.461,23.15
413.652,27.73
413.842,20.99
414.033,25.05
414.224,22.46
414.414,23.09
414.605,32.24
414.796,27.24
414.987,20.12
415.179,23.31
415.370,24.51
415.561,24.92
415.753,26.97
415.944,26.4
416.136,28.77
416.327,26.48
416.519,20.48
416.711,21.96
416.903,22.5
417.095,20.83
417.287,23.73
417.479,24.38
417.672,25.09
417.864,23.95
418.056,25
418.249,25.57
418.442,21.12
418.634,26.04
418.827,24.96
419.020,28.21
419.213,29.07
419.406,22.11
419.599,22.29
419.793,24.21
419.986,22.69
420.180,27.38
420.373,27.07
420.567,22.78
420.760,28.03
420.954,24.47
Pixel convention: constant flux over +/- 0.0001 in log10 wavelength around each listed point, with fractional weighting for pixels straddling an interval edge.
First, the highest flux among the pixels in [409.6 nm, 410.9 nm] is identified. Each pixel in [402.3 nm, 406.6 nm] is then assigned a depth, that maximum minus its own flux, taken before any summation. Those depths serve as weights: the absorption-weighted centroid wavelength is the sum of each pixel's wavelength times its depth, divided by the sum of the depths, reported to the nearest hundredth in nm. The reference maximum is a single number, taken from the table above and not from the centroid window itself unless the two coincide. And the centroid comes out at 404.73 nm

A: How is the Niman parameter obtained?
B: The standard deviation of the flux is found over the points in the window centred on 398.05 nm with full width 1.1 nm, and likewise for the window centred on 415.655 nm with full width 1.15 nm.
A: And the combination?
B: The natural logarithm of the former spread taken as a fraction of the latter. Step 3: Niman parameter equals 1.0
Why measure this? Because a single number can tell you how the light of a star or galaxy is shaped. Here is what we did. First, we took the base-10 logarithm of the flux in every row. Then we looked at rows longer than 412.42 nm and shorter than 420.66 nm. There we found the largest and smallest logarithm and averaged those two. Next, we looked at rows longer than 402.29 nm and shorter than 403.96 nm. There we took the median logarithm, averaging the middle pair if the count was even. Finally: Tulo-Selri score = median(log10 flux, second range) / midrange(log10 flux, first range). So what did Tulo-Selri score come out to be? 0.98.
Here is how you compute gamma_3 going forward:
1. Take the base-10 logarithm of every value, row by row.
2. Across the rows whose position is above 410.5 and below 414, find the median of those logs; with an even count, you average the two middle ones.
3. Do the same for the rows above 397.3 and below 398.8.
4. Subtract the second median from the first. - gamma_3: 0.12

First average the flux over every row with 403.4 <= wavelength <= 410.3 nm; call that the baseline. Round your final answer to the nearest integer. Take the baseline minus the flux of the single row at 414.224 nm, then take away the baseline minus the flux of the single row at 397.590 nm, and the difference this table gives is -8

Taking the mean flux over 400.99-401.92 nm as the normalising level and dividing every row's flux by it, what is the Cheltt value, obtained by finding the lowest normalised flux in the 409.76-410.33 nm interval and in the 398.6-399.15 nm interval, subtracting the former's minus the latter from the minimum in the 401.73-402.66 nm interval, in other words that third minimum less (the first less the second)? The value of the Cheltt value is 1.1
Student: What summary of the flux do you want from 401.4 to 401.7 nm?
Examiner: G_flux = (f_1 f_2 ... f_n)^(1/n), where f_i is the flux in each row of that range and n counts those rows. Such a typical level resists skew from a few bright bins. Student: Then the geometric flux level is 23.4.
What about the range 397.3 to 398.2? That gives 15.4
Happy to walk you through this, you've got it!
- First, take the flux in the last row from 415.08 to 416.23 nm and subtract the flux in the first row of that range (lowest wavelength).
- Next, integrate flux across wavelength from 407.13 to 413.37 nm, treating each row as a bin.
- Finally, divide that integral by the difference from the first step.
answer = 27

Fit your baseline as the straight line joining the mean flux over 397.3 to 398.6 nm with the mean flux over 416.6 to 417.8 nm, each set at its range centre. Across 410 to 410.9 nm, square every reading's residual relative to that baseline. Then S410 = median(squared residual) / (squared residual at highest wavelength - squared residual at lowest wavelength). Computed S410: 0.4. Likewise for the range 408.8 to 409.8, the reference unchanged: -0.5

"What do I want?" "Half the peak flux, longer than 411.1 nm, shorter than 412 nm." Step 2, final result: 13.8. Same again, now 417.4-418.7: 13.0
